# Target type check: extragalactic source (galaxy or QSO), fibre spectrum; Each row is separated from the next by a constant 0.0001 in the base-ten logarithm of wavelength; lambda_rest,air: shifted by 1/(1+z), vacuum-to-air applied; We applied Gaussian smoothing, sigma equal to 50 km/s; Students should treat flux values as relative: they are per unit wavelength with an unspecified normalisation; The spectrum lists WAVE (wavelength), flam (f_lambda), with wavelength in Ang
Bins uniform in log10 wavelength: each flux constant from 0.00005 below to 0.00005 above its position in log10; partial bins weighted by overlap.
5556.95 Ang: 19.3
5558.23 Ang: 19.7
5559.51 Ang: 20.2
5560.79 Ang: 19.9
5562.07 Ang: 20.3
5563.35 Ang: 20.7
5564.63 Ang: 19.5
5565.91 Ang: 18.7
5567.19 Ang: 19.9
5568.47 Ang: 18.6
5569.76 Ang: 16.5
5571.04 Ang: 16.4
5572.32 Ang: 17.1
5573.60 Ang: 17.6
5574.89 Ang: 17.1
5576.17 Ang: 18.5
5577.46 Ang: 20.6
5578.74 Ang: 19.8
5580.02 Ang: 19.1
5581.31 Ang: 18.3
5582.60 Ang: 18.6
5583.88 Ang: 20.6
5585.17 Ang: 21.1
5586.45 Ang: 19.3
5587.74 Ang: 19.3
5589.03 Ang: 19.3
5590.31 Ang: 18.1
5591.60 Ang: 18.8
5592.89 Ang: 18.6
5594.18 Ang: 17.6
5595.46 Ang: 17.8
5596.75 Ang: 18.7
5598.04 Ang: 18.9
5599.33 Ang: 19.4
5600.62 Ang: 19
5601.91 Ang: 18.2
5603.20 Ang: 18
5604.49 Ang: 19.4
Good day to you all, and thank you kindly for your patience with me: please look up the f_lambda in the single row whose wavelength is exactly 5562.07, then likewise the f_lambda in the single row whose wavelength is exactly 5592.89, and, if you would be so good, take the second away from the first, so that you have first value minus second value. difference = 1.7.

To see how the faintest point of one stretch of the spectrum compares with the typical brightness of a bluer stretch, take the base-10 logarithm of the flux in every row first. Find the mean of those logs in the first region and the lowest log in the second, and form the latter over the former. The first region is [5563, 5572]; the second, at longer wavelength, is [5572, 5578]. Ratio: 0.97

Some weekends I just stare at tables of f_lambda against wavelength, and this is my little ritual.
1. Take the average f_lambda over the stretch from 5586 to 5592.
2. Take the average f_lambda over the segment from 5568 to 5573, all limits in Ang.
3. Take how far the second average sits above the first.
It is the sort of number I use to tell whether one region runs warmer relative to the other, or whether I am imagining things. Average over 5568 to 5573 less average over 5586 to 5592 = -1.8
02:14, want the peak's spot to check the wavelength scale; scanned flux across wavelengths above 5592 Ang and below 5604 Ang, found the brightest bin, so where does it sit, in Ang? 5599.33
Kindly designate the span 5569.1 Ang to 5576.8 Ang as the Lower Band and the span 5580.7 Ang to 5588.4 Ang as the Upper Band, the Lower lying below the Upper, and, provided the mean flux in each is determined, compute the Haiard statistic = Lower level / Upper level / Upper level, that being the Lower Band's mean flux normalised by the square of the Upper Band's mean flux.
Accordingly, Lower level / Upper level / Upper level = 0.0451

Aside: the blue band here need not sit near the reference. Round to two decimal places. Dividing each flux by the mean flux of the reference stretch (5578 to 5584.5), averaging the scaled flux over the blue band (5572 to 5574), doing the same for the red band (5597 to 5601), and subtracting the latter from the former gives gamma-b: -0.09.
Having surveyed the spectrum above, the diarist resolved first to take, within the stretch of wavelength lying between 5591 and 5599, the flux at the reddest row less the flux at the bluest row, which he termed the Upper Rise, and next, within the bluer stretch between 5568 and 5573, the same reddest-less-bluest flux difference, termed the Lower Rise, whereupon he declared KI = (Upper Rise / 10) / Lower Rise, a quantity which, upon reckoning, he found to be -0.01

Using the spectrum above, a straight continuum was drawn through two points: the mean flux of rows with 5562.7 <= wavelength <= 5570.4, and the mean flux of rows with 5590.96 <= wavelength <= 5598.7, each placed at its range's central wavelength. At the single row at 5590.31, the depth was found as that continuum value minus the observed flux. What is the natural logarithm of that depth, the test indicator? -0.9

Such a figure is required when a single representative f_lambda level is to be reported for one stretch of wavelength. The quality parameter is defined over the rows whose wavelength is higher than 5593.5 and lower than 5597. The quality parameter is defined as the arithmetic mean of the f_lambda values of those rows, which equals 18.0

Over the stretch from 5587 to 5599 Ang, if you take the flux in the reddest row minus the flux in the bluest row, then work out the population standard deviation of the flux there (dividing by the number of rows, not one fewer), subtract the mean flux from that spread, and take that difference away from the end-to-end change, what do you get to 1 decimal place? 17.6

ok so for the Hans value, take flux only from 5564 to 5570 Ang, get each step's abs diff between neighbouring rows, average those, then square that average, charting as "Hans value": 1.82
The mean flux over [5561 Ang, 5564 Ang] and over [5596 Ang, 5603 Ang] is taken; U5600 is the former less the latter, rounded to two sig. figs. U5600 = 1.7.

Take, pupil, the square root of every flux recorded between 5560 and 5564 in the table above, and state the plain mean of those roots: 4.51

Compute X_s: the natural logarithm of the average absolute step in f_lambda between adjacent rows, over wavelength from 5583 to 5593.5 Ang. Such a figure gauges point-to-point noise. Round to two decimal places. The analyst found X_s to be -0.46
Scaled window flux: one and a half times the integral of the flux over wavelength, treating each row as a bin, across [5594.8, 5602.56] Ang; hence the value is 217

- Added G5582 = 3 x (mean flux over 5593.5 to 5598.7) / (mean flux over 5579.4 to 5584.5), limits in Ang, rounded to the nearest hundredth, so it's 2.86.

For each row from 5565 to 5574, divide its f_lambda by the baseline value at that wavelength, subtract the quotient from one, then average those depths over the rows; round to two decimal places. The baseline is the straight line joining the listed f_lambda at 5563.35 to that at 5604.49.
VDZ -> 0.13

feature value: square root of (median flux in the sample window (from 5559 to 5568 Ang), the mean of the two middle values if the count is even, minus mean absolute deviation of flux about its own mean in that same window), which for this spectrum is 4.41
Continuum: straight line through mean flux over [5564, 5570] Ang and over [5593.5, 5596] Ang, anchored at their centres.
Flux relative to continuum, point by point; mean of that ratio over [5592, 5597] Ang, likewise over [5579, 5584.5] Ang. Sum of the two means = 2.08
